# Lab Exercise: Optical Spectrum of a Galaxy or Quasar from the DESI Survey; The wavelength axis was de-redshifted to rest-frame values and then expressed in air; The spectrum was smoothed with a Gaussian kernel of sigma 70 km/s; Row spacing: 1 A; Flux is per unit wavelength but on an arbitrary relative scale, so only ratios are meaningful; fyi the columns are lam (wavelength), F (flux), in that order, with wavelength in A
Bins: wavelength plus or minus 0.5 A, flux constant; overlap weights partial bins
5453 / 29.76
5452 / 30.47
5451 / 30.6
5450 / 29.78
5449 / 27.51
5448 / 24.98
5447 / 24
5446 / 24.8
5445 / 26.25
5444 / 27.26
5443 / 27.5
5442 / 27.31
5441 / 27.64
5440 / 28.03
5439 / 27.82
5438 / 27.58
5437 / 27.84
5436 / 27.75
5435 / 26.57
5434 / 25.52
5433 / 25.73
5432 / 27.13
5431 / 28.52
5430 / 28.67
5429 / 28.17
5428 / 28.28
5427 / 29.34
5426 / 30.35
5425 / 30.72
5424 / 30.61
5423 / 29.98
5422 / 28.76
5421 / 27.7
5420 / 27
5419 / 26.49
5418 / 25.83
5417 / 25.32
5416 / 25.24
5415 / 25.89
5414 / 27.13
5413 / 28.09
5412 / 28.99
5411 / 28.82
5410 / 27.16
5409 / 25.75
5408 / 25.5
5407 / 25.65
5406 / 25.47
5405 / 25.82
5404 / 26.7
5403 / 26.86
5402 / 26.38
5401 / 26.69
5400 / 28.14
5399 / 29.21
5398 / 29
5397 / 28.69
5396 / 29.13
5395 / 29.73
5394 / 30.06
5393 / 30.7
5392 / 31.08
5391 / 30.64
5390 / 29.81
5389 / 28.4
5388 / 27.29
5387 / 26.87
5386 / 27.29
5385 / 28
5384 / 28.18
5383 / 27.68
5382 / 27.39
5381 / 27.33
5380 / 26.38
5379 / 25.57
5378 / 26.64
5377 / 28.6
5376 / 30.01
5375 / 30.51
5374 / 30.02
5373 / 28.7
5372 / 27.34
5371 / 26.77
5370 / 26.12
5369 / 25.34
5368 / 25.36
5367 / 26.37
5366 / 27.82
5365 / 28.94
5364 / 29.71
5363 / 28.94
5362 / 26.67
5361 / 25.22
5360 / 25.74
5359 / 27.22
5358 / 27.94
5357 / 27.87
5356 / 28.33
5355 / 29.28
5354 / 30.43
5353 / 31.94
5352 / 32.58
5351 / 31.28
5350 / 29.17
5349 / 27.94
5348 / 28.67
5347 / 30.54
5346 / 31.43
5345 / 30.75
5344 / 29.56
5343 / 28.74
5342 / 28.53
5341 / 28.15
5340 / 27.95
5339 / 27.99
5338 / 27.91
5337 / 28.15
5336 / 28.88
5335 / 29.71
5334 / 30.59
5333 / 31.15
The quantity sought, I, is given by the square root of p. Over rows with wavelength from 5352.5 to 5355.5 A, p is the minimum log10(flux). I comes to 1.211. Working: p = 1.467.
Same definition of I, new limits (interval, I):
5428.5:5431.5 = 1.204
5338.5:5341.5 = 1.203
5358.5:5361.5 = 1.184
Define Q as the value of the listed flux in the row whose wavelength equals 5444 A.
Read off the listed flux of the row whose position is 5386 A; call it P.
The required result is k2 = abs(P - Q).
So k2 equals 0.0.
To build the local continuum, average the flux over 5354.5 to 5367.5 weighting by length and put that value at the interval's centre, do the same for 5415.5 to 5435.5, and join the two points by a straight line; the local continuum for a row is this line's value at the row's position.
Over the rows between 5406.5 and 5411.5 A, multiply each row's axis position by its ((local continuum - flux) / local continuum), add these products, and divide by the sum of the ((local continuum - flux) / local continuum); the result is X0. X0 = 5407.7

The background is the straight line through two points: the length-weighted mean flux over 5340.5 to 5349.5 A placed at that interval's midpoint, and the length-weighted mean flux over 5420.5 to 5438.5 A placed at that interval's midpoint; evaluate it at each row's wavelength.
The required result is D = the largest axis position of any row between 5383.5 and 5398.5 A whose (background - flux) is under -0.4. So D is 5396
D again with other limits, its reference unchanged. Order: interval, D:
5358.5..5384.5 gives 5376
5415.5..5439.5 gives 5427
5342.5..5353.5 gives 5353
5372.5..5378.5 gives 5376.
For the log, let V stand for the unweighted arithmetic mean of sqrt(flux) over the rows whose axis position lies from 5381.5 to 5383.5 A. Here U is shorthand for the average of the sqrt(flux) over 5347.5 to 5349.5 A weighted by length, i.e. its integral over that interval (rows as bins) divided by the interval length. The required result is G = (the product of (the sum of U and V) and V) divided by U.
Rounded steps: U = 5.32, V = 5.25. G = 10.4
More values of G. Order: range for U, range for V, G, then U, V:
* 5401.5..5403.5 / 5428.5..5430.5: 10.8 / 5.16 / 5.33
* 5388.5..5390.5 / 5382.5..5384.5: 10.5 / 5.39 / 5.28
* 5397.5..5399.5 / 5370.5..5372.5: 10.2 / 5.39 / 5.20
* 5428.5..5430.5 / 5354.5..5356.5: 10.8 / 5.33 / 5.37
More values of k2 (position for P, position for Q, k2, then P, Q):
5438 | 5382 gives 0.2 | 27.58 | 27.39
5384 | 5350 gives 1.0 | 28.18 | 29.17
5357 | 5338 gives 0.0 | 27.87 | 27.91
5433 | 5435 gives 0.8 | 25.73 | 26.57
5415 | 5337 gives 2.3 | 25.89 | 28.15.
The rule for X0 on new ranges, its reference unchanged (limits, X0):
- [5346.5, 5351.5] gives 5349.2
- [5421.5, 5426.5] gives 5424.3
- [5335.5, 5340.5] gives 5337.2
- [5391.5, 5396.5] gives 5393.6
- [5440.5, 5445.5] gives 5443.9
